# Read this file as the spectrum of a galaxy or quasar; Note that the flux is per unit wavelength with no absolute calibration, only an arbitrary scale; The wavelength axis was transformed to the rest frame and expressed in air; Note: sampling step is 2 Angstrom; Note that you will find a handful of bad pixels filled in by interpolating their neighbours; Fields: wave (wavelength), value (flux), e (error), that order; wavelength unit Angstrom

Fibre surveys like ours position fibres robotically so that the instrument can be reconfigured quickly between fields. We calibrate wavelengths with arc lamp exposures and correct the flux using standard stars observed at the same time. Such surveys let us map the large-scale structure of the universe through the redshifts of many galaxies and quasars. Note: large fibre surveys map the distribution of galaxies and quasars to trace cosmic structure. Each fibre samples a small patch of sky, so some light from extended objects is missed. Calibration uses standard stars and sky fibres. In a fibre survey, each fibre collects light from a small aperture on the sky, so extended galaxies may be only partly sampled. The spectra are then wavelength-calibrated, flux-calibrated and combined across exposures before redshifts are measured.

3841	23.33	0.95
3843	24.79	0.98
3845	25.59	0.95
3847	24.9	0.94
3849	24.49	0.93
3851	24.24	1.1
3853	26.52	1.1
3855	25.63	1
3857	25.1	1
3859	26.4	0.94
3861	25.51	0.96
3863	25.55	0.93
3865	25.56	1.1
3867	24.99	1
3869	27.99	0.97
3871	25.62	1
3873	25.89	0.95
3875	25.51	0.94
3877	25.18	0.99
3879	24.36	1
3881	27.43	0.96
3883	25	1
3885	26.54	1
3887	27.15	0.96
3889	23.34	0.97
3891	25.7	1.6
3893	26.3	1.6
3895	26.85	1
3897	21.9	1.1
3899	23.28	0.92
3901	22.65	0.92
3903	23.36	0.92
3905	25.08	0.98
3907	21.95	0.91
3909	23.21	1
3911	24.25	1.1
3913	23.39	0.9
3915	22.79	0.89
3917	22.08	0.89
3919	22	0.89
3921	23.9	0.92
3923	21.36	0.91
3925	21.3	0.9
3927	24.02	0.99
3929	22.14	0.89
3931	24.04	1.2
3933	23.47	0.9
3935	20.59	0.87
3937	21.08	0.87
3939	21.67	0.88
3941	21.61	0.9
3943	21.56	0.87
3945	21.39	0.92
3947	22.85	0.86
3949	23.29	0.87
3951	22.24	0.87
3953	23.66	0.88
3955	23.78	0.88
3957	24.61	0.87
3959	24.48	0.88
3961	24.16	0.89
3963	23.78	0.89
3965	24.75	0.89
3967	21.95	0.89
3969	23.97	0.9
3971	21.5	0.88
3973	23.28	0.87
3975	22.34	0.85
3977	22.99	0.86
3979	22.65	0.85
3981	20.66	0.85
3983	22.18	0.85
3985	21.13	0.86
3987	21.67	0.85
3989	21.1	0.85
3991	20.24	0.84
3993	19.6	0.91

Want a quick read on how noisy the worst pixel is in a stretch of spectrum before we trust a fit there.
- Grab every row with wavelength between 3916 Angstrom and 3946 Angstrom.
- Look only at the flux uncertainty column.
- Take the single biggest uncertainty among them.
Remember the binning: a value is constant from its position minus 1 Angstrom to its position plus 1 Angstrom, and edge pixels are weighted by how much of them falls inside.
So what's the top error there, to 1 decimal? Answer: 1.2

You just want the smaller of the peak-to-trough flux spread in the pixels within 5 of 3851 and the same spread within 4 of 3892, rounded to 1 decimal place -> 2.3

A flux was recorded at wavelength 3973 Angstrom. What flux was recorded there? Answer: 23.28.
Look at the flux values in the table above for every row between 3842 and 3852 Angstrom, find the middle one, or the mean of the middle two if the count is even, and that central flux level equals 25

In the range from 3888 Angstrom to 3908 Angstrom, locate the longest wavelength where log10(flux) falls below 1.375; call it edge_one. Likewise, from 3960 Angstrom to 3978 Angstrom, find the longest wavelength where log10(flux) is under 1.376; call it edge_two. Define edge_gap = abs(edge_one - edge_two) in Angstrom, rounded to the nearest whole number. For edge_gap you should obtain 70 Angstrom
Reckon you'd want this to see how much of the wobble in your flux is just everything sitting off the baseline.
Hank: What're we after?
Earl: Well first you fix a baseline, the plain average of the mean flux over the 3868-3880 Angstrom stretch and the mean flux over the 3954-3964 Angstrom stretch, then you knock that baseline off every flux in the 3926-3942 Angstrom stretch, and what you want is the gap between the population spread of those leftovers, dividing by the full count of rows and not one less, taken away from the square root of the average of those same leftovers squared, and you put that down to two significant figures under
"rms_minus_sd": 1.7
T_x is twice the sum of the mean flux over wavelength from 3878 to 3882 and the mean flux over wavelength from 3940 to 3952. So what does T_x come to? 96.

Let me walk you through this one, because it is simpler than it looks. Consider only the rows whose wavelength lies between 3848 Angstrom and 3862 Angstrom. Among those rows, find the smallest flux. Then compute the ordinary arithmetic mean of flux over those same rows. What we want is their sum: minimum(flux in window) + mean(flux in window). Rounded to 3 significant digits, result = 49.7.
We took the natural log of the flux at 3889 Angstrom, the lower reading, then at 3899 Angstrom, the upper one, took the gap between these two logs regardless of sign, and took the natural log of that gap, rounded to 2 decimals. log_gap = -5.96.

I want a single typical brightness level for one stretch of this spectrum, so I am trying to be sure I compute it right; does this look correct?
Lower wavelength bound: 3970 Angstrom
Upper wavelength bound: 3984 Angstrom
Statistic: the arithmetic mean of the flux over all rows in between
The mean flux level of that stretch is 22.2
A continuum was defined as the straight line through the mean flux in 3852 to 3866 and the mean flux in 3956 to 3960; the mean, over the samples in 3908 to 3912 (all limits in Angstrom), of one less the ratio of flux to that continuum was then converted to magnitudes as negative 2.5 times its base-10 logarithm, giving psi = 3.1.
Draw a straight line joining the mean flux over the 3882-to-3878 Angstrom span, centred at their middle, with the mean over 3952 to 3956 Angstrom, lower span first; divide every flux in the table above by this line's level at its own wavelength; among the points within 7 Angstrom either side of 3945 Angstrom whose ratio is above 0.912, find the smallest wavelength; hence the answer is 3947 Angstrom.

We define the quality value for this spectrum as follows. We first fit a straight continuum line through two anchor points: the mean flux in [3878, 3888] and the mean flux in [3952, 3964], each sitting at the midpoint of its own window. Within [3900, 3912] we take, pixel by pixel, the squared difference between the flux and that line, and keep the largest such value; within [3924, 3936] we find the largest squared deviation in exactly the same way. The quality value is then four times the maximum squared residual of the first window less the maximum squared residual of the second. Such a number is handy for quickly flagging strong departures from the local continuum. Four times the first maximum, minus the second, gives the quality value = 32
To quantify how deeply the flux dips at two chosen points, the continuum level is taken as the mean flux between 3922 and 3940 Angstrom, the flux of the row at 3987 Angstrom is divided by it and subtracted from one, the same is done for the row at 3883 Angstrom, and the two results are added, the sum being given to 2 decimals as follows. -0.10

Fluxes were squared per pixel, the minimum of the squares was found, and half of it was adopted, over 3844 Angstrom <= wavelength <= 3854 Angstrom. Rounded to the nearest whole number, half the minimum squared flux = 294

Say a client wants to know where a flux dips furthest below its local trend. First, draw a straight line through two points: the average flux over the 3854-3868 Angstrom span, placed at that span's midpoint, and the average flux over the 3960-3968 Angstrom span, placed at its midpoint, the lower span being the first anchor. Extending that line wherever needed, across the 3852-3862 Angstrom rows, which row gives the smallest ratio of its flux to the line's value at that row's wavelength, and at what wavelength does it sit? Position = 3857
